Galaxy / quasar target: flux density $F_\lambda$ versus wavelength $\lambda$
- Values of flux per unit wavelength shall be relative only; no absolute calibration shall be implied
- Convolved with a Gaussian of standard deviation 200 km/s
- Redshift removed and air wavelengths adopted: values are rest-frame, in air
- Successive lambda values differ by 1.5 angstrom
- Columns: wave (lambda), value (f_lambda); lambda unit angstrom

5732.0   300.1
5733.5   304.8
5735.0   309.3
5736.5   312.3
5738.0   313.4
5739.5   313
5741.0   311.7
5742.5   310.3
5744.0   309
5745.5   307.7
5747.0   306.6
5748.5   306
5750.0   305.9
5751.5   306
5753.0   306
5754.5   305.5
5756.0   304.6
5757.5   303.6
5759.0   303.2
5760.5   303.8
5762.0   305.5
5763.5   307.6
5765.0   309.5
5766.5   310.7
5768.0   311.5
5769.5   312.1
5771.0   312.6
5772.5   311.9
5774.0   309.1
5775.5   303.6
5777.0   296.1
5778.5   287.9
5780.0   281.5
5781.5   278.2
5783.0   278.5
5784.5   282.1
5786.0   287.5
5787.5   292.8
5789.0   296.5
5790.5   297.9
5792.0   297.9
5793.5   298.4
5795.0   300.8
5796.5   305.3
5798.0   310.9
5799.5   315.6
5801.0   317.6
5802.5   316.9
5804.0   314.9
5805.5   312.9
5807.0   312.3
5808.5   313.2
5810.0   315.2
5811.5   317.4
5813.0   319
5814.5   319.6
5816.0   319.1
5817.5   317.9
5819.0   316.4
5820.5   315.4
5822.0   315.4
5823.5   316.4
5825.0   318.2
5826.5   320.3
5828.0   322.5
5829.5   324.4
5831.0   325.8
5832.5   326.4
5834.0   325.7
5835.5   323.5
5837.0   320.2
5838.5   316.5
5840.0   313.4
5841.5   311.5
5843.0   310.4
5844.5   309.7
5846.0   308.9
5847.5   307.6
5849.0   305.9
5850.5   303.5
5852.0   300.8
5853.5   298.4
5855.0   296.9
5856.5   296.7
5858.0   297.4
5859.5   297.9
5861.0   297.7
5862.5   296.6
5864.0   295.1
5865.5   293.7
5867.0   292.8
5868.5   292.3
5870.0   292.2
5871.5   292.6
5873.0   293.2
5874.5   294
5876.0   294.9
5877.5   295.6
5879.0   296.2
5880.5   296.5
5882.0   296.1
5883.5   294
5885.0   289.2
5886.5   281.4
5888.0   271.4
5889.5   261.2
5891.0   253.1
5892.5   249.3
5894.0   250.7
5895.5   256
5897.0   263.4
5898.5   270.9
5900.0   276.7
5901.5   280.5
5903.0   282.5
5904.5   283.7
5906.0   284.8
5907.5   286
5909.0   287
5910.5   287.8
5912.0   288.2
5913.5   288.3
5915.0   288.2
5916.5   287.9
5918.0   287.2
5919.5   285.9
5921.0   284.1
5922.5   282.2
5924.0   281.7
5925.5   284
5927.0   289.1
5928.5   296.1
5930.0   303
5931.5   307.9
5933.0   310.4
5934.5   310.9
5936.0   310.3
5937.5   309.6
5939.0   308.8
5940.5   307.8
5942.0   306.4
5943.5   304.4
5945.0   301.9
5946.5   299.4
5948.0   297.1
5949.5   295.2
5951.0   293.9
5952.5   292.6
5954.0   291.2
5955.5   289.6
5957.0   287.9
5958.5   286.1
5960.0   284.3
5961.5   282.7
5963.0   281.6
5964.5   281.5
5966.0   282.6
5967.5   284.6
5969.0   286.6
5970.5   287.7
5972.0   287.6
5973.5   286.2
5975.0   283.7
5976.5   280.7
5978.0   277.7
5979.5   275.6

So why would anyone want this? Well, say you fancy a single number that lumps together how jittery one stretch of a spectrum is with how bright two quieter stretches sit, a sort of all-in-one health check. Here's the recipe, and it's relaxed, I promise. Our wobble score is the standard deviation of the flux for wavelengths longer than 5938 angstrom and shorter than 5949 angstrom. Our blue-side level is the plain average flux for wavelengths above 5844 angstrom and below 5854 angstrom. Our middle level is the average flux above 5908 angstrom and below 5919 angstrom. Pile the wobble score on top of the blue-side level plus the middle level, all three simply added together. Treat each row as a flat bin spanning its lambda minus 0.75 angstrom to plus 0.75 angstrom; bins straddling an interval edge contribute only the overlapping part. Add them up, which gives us 597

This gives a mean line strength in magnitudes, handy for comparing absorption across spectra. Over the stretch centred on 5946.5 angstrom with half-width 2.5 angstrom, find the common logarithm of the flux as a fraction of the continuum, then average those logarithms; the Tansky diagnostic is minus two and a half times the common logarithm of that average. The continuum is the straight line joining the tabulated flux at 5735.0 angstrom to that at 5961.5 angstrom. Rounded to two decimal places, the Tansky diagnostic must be 4.13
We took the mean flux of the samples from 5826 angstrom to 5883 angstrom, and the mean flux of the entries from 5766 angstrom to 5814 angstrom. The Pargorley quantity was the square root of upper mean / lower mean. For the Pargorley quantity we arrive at 1.002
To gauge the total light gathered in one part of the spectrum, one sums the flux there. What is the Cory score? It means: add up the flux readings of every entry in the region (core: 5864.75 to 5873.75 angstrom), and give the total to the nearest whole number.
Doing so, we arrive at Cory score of 1757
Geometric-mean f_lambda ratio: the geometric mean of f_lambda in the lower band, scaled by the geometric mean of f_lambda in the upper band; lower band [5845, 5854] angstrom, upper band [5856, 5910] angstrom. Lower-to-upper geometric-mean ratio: 1.07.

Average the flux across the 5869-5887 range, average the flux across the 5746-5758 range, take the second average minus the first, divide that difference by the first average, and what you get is 0.043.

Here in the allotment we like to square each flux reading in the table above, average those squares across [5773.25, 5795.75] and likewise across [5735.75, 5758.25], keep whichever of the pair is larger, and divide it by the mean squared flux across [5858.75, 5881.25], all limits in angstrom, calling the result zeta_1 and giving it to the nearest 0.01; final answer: 1.09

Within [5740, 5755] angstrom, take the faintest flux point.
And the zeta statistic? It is 305.5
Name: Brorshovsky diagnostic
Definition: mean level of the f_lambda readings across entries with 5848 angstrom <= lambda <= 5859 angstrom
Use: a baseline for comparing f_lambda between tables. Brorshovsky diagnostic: 300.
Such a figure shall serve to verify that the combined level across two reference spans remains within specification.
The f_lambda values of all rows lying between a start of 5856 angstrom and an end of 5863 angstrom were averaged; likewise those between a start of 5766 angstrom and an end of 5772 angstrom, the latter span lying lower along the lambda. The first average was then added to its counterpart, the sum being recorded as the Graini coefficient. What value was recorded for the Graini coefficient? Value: 609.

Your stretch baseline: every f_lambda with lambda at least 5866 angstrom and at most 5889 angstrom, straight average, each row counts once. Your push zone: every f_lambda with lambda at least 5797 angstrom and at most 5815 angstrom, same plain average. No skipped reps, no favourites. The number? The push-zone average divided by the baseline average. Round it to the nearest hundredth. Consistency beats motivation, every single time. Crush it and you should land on 1.08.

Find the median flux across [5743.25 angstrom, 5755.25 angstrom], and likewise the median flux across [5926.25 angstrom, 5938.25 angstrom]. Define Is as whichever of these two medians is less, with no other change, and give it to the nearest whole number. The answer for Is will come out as 306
